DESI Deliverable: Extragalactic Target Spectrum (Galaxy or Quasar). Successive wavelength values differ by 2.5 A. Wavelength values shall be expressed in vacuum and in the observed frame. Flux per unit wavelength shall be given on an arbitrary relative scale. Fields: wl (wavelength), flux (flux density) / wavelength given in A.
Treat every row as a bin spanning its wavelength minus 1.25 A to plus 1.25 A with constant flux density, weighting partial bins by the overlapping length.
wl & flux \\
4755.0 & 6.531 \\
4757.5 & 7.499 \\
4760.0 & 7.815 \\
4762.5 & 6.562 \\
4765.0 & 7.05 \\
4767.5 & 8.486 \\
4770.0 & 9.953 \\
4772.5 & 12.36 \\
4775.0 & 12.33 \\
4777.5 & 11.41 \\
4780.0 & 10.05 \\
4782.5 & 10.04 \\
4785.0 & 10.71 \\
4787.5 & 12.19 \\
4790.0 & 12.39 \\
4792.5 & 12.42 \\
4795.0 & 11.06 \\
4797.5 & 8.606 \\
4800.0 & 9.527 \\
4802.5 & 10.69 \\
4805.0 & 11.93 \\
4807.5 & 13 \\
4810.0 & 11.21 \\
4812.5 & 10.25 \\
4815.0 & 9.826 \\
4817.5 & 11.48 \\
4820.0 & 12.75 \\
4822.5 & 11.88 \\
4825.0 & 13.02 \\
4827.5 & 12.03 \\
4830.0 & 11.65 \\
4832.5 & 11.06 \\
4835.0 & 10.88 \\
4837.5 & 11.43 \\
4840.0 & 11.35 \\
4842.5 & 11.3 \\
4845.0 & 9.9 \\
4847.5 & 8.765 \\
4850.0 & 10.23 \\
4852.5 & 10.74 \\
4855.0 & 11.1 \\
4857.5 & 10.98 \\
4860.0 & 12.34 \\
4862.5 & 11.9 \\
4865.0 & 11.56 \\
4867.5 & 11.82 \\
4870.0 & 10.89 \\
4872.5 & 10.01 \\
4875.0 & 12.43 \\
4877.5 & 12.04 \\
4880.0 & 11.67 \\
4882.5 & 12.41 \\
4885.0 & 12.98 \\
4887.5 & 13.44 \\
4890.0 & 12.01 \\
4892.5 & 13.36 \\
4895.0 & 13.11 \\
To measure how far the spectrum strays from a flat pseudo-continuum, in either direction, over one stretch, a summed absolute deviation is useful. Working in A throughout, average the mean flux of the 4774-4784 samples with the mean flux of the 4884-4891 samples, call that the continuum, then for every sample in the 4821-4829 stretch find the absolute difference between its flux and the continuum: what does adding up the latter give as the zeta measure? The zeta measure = 1.3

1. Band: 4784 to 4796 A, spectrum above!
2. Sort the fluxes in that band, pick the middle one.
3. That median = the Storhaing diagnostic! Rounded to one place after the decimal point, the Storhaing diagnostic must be 12.2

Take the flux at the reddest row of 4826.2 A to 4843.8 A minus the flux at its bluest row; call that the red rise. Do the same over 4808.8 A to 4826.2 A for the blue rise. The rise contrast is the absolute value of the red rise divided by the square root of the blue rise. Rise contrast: 0.5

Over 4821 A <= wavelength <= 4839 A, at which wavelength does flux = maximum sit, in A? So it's 4825.0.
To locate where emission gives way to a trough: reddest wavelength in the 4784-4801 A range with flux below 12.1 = 4800.0 A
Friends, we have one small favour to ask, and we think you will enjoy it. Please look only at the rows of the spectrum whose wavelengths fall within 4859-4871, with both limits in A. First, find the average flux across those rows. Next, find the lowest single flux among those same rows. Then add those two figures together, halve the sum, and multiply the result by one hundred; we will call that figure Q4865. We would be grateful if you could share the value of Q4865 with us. 1130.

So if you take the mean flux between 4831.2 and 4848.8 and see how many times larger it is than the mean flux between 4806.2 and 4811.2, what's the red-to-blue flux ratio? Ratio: 0.88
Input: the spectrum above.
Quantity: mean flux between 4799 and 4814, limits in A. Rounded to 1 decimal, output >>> 11.1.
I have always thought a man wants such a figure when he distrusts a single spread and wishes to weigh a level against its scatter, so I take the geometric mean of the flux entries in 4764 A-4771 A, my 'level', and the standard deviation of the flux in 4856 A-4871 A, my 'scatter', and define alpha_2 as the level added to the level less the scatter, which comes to 16.3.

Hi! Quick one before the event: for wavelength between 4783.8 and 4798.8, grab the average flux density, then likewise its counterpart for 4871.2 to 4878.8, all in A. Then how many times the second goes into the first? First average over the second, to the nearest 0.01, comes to 0.98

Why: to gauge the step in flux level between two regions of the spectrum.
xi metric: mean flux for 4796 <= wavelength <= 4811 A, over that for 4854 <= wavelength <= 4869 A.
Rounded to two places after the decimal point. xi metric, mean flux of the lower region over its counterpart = 0.93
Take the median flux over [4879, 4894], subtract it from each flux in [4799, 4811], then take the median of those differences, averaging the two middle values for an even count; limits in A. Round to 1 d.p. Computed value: -1.5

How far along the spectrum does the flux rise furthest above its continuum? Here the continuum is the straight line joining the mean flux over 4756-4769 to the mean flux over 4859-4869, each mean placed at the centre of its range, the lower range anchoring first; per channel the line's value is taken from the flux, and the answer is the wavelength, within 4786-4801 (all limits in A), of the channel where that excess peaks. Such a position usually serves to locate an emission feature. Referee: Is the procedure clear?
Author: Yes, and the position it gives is 4790.0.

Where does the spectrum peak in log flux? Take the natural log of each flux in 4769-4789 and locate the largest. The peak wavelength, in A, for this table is 4772.5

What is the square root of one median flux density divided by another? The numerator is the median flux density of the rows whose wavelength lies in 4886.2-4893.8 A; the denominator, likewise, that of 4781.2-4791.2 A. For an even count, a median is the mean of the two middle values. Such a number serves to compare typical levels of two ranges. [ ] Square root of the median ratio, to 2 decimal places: 1.08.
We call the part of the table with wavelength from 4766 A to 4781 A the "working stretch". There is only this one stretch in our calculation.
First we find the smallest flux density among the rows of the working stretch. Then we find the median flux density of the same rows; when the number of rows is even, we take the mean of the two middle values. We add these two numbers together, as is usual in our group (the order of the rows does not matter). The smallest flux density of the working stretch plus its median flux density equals 19.2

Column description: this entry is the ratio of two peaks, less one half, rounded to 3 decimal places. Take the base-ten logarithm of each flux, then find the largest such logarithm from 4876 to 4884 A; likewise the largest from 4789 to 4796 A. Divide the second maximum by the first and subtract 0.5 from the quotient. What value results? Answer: 0.500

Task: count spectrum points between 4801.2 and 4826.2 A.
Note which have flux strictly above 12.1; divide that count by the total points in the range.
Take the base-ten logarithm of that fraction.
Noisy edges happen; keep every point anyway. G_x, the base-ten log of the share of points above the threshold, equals -0.52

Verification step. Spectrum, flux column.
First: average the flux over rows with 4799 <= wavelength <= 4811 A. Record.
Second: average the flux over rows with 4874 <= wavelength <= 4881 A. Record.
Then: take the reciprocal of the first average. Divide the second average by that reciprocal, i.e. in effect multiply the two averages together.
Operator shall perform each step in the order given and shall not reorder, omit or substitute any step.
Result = 136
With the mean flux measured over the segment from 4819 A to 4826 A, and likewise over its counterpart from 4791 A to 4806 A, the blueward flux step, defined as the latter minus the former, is -1.8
